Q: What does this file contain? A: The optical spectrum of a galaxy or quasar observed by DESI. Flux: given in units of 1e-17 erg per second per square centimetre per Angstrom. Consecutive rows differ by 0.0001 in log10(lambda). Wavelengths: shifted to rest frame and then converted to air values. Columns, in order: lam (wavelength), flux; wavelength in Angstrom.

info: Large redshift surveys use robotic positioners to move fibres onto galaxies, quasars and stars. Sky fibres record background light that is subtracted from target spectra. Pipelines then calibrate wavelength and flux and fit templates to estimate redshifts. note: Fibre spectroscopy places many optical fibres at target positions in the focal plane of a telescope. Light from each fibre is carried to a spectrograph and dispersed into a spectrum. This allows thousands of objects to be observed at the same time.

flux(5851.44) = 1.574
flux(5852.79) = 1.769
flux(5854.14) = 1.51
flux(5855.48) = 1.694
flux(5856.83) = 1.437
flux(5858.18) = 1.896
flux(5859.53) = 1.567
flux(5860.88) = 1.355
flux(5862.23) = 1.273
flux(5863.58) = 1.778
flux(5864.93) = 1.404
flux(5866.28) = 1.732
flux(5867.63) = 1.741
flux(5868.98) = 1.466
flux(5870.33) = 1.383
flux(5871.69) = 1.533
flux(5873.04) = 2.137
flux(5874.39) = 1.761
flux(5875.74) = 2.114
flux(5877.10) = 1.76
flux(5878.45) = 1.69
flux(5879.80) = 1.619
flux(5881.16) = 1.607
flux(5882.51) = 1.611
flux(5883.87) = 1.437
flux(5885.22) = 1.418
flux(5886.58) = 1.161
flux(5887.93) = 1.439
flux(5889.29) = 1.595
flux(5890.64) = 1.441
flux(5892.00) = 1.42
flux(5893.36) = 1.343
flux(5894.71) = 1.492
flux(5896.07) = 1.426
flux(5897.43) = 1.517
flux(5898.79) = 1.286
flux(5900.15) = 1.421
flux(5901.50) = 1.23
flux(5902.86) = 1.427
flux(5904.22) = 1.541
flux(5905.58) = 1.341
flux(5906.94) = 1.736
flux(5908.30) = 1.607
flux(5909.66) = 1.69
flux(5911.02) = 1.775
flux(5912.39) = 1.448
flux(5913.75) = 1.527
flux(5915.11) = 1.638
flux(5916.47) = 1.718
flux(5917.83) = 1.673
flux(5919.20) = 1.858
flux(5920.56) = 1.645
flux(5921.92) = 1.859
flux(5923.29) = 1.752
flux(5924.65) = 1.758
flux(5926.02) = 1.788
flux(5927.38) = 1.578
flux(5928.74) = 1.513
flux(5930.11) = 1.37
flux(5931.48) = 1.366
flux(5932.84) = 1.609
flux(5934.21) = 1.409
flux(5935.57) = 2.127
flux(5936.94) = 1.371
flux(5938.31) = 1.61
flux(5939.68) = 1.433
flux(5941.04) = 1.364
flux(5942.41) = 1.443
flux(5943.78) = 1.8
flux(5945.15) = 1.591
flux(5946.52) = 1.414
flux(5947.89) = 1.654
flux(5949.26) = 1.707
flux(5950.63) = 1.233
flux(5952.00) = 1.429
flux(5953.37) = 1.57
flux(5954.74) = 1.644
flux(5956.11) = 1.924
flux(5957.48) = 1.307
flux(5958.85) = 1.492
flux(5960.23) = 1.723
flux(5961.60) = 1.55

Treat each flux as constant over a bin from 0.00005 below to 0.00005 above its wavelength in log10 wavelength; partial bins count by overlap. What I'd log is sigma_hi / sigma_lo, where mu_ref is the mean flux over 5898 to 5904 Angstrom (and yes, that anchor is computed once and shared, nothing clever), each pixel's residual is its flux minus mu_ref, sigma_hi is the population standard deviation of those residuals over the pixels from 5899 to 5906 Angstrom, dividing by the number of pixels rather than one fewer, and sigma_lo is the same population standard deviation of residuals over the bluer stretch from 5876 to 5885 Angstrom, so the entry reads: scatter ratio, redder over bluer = 1.0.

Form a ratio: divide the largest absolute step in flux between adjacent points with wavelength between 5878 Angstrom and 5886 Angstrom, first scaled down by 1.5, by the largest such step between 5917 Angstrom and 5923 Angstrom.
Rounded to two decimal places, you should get 0.54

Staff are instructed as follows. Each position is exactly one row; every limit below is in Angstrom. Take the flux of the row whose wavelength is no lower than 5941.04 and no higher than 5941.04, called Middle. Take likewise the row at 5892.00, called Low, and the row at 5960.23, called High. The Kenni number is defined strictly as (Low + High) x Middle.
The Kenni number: 4.3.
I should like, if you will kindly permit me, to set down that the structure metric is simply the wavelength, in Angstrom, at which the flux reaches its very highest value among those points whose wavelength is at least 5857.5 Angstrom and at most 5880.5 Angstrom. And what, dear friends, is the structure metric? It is 5873.04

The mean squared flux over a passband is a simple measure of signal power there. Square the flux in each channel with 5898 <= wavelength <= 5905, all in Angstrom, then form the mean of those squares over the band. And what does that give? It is 1.92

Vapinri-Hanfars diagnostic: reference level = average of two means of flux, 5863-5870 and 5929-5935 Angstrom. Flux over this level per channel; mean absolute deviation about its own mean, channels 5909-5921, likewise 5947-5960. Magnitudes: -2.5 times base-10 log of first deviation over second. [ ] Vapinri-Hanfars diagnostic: 0.68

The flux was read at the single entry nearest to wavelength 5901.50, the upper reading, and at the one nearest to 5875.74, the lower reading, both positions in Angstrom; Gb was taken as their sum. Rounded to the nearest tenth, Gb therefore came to 3.3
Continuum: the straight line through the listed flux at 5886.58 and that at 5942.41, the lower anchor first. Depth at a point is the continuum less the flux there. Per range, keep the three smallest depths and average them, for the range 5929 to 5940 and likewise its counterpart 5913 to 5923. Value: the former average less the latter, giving 0.11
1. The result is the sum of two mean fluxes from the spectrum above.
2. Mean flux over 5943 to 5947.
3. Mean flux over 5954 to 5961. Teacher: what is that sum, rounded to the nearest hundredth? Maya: 3.22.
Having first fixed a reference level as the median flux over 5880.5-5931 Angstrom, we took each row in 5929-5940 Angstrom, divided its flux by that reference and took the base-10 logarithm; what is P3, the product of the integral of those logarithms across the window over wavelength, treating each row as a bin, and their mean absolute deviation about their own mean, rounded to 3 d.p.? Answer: -0.001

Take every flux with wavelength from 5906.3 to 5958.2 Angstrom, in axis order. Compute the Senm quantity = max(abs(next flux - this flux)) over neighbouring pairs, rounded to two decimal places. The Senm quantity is 0.76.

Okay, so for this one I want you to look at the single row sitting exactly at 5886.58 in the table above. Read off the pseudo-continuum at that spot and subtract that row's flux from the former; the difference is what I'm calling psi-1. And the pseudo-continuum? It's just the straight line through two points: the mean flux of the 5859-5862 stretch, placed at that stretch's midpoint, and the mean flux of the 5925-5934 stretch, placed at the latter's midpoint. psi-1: 0.3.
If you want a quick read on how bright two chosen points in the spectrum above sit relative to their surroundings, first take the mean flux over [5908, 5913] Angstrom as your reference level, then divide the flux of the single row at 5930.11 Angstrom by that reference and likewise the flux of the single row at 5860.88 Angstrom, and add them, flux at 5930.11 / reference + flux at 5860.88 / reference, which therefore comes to 1.67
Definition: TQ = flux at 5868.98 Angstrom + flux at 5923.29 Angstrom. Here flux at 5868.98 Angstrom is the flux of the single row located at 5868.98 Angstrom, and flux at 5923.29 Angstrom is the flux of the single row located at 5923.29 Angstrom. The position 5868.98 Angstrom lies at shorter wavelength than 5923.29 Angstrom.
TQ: 3.22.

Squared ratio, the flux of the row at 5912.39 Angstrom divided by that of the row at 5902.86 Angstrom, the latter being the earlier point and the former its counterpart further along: 1.03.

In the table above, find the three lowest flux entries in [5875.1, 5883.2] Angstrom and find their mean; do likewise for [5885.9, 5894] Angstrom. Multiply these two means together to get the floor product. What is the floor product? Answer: 2.11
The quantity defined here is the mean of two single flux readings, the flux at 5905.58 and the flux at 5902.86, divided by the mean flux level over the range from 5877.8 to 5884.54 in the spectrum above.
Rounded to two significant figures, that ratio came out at 0.87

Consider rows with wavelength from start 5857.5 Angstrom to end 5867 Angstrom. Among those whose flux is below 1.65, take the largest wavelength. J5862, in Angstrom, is 5864.93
